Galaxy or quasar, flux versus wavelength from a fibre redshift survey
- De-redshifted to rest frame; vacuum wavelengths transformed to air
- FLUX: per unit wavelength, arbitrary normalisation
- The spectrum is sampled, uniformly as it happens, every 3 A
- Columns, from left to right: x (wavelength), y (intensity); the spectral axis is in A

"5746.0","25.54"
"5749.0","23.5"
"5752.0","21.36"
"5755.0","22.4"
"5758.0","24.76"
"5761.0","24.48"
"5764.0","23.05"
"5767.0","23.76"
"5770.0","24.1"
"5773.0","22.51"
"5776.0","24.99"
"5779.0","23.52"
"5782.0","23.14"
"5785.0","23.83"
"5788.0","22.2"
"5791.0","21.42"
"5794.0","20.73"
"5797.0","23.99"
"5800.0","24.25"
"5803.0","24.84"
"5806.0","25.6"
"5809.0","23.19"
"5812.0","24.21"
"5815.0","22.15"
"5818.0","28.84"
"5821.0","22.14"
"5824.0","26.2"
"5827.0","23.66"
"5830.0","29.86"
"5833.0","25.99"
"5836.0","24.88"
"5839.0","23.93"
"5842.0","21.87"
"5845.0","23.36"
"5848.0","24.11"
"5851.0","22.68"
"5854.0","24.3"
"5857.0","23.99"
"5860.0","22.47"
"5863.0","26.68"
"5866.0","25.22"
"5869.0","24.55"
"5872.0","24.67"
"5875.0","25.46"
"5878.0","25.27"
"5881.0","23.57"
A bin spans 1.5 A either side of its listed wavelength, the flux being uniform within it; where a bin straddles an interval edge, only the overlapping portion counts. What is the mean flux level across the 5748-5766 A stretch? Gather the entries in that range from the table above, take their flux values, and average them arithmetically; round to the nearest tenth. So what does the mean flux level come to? 23.3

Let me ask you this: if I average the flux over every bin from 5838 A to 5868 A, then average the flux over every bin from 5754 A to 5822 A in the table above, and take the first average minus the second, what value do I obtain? 0.2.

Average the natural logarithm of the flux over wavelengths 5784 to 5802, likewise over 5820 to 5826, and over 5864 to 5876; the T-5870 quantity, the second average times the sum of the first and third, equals 20.2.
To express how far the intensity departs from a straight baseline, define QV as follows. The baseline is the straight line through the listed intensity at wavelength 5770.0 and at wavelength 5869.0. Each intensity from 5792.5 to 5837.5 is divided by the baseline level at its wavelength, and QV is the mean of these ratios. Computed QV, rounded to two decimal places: 1.02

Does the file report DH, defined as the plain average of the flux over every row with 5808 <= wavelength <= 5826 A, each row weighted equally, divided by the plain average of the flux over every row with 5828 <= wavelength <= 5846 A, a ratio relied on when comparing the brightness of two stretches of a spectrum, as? 0.979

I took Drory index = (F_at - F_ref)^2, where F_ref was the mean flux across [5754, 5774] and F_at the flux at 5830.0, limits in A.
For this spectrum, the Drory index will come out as 39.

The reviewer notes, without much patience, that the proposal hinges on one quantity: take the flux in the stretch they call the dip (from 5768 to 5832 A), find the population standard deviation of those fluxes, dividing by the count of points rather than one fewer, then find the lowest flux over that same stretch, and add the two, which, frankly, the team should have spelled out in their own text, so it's 22.9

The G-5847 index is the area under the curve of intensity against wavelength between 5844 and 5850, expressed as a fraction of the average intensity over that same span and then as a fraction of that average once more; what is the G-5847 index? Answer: 0.253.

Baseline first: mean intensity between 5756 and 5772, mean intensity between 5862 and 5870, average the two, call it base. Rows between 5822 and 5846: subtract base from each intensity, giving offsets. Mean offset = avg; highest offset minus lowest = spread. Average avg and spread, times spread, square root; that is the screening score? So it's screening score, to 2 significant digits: 5.7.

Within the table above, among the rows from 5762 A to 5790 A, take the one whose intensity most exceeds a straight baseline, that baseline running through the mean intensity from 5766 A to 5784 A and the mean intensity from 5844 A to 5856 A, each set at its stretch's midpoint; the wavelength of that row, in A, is 5776.0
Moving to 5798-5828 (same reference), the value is 5818.0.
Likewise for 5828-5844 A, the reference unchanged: 5830.0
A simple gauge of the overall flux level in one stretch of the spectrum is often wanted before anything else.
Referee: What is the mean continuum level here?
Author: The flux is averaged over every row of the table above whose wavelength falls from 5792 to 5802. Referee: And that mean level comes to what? 23.0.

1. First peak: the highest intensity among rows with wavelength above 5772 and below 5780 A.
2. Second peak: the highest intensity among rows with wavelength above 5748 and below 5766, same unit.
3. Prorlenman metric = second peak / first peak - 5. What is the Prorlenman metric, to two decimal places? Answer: -4.01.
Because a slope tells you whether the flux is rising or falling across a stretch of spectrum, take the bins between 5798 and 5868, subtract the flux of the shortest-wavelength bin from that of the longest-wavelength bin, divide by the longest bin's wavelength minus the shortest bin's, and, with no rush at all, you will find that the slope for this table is 0.015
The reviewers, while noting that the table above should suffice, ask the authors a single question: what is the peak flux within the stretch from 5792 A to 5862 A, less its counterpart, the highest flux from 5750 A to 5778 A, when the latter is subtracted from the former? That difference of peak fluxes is 4.9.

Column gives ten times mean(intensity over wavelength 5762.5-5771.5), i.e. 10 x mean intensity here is 236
